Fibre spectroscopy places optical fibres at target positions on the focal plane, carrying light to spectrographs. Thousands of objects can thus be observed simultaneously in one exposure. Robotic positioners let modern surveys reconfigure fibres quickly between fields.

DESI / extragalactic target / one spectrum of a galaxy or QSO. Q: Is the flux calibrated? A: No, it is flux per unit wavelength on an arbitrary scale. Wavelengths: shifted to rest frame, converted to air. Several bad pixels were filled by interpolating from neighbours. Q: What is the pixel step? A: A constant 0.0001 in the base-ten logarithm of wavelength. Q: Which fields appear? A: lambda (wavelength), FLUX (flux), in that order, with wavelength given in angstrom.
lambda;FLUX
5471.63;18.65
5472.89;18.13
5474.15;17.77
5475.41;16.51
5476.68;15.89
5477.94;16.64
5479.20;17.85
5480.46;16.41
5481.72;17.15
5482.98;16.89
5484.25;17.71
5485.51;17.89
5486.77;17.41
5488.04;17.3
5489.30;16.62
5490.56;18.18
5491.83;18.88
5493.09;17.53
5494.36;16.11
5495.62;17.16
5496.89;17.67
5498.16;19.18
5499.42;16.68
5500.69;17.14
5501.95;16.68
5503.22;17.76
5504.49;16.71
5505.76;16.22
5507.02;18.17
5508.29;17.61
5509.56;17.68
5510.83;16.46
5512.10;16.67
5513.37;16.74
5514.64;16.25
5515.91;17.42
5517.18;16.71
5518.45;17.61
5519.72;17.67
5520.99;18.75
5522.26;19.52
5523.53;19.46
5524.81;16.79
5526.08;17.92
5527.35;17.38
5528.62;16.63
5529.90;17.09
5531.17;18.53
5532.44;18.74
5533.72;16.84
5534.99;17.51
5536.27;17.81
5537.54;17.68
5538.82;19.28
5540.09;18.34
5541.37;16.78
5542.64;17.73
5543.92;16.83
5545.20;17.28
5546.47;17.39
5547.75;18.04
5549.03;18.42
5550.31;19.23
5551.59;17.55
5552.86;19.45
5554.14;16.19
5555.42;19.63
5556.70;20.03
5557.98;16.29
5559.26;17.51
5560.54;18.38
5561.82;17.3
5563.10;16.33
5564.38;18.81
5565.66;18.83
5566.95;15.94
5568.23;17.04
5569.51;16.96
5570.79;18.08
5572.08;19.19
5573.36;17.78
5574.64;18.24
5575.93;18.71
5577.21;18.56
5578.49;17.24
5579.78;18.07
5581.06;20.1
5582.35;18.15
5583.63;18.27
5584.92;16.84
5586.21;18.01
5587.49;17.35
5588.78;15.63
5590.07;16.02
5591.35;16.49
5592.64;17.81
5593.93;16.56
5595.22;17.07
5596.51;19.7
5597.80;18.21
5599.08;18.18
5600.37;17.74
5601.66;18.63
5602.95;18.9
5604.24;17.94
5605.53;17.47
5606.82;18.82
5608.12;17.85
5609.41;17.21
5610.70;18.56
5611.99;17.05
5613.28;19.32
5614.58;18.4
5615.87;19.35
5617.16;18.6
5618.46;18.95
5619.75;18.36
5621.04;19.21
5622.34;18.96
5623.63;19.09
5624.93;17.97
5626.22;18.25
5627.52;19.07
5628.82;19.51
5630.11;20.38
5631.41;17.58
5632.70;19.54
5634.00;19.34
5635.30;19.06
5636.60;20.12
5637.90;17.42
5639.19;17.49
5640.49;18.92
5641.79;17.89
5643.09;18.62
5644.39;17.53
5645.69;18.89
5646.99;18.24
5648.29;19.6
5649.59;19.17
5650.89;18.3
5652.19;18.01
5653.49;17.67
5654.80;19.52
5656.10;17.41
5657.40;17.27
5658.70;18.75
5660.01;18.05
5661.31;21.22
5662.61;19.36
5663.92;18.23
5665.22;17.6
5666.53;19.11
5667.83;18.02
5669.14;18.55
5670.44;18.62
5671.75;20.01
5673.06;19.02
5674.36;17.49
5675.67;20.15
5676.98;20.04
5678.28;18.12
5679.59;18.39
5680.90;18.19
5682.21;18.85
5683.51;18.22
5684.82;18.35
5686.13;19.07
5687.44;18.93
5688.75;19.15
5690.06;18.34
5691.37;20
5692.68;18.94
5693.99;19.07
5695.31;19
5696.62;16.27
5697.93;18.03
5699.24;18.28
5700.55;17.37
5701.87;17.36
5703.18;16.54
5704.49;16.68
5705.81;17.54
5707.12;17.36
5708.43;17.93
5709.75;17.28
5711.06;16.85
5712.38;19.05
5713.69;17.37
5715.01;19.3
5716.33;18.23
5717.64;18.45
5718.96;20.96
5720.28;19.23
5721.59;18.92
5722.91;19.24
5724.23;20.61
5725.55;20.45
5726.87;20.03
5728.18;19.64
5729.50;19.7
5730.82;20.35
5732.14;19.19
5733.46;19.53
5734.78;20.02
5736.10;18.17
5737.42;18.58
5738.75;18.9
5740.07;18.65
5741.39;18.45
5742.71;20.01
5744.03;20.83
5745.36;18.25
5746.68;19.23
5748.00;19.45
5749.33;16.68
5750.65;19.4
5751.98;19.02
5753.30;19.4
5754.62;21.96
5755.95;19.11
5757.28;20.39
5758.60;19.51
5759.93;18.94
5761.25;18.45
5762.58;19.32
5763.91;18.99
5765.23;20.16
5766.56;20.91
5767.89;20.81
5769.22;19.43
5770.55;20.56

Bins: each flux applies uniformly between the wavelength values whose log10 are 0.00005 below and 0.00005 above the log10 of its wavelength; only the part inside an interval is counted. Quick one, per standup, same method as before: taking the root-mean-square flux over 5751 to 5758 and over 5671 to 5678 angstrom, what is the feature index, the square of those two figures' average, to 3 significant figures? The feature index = 388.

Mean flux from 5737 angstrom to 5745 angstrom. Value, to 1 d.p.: 19.2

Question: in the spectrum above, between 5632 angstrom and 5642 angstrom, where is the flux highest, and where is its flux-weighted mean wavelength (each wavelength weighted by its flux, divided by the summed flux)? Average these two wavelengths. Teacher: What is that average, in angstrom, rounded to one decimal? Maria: 5636.9 angstrom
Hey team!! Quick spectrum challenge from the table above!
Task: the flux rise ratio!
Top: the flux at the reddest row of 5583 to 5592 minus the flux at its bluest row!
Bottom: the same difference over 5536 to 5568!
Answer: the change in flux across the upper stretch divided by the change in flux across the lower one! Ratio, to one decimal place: 1.0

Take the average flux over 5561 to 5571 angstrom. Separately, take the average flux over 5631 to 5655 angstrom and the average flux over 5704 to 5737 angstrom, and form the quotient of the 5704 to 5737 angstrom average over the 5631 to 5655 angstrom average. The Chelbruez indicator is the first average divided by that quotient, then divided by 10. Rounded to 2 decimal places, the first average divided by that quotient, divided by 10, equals 1.71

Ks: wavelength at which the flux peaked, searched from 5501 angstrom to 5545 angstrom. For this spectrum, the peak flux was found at 5522.26 angstrom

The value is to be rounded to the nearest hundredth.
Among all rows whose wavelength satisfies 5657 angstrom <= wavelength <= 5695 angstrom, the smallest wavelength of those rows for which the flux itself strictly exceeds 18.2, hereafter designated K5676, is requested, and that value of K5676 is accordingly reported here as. 5658.70 angstrom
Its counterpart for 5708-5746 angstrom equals 5712.38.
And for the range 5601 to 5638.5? 5601.66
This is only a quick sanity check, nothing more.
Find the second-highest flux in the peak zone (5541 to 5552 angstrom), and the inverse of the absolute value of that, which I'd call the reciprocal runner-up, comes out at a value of 0.0543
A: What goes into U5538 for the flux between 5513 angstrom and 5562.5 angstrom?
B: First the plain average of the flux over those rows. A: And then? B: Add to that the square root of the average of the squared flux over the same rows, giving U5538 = 35.7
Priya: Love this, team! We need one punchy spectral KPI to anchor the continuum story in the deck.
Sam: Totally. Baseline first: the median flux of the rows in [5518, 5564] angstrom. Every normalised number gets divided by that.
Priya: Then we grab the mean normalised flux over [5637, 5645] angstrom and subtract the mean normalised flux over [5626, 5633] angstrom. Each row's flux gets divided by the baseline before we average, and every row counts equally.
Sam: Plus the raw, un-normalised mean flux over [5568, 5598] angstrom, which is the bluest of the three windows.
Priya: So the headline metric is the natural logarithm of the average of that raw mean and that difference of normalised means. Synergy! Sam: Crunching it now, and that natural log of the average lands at 2.180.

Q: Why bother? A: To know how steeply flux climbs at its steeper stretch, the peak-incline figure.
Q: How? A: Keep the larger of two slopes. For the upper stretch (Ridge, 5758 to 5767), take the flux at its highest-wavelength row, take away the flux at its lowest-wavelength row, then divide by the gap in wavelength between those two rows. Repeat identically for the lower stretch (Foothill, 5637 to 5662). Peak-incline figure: 0.18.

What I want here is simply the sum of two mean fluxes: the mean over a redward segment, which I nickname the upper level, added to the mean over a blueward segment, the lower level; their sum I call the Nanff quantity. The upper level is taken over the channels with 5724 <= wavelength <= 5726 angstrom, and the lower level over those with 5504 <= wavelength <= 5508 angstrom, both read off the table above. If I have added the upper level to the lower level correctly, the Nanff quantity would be 37.6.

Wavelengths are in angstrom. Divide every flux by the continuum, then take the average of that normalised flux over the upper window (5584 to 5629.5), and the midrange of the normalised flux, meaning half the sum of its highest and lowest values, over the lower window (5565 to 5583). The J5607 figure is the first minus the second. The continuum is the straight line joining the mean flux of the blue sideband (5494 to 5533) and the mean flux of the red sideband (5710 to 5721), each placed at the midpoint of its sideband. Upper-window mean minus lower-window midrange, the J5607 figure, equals -0.007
